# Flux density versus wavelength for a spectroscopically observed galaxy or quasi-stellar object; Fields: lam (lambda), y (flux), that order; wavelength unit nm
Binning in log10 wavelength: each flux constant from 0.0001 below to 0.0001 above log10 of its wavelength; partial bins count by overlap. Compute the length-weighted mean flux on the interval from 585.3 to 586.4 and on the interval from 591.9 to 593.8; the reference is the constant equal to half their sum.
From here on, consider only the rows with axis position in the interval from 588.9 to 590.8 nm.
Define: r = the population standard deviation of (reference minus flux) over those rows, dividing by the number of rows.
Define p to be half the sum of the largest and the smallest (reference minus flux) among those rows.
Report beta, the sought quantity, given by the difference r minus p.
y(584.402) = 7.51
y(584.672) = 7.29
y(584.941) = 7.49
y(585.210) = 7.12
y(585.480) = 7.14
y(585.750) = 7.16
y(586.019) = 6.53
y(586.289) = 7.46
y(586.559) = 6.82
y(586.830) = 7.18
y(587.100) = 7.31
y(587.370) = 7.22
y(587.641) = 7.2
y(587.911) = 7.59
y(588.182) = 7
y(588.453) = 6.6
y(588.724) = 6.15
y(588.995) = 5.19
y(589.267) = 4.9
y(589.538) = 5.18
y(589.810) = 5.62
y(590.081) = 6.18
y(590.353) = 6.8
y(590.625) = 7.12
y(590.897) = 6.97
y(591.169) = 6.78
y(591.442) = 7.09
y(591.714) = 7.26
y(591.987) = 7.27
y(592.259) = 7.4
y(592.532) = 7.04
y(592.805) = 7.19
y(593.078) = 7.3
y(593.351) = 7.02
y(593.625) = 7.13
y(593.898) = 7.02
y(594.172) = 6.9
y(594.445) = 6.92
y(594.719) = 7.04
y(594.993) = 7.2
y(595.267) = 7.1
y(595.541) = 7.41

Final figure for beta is -0.32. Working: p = 1.12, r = 0.80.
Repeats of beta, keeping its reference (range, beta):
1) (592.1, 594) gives 0.22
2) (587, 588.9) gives 0.19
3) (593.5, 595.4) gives 0.02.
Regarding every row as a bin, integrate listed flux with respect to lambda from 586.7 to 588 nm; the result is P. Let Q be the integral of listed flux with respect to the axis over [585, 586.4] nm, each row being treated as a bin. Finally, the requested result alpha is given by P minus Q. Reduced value -0.46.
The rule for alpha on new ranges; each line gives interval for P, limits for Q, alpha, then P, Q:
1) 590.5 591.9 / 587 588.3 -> 0.42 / 9.9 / 9.4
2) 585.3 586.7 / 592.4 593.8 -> -0.16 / 9.8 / 10.0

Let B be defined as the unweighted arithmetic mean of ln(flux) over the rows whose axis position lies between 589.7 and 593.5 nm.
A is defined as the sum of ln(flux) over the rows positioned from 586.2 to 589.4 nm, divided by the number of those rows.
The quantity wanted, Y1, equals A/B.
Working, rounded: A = 1.90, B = 1.93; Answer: 0.98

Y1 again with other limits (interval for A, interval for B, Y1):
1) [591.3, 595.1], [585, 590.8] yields 1.04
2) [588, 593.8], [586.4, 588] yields 0.95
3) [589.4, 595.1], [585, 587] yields 0.99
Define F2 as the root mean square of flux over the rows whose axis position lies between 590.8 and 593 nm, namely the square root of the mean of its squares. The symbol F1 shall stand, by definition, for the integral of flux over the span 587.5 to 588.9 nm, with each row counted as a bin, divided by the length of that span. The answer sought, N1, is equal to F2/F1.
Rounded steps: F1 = 6.86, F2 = 7.13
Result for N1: 1.04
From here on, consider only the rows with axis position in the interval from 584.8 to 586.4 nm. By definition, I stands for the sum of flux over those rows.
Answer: 42.9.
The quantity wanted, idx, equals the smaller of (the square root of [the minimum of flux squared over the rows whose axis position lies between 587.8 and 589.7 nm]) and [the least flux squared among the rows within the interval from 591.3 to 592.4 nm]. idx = 4.90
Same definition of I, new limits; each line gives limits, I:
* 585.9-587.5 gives 42.5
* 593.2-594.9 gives 42.0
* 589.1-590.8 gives 35.8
